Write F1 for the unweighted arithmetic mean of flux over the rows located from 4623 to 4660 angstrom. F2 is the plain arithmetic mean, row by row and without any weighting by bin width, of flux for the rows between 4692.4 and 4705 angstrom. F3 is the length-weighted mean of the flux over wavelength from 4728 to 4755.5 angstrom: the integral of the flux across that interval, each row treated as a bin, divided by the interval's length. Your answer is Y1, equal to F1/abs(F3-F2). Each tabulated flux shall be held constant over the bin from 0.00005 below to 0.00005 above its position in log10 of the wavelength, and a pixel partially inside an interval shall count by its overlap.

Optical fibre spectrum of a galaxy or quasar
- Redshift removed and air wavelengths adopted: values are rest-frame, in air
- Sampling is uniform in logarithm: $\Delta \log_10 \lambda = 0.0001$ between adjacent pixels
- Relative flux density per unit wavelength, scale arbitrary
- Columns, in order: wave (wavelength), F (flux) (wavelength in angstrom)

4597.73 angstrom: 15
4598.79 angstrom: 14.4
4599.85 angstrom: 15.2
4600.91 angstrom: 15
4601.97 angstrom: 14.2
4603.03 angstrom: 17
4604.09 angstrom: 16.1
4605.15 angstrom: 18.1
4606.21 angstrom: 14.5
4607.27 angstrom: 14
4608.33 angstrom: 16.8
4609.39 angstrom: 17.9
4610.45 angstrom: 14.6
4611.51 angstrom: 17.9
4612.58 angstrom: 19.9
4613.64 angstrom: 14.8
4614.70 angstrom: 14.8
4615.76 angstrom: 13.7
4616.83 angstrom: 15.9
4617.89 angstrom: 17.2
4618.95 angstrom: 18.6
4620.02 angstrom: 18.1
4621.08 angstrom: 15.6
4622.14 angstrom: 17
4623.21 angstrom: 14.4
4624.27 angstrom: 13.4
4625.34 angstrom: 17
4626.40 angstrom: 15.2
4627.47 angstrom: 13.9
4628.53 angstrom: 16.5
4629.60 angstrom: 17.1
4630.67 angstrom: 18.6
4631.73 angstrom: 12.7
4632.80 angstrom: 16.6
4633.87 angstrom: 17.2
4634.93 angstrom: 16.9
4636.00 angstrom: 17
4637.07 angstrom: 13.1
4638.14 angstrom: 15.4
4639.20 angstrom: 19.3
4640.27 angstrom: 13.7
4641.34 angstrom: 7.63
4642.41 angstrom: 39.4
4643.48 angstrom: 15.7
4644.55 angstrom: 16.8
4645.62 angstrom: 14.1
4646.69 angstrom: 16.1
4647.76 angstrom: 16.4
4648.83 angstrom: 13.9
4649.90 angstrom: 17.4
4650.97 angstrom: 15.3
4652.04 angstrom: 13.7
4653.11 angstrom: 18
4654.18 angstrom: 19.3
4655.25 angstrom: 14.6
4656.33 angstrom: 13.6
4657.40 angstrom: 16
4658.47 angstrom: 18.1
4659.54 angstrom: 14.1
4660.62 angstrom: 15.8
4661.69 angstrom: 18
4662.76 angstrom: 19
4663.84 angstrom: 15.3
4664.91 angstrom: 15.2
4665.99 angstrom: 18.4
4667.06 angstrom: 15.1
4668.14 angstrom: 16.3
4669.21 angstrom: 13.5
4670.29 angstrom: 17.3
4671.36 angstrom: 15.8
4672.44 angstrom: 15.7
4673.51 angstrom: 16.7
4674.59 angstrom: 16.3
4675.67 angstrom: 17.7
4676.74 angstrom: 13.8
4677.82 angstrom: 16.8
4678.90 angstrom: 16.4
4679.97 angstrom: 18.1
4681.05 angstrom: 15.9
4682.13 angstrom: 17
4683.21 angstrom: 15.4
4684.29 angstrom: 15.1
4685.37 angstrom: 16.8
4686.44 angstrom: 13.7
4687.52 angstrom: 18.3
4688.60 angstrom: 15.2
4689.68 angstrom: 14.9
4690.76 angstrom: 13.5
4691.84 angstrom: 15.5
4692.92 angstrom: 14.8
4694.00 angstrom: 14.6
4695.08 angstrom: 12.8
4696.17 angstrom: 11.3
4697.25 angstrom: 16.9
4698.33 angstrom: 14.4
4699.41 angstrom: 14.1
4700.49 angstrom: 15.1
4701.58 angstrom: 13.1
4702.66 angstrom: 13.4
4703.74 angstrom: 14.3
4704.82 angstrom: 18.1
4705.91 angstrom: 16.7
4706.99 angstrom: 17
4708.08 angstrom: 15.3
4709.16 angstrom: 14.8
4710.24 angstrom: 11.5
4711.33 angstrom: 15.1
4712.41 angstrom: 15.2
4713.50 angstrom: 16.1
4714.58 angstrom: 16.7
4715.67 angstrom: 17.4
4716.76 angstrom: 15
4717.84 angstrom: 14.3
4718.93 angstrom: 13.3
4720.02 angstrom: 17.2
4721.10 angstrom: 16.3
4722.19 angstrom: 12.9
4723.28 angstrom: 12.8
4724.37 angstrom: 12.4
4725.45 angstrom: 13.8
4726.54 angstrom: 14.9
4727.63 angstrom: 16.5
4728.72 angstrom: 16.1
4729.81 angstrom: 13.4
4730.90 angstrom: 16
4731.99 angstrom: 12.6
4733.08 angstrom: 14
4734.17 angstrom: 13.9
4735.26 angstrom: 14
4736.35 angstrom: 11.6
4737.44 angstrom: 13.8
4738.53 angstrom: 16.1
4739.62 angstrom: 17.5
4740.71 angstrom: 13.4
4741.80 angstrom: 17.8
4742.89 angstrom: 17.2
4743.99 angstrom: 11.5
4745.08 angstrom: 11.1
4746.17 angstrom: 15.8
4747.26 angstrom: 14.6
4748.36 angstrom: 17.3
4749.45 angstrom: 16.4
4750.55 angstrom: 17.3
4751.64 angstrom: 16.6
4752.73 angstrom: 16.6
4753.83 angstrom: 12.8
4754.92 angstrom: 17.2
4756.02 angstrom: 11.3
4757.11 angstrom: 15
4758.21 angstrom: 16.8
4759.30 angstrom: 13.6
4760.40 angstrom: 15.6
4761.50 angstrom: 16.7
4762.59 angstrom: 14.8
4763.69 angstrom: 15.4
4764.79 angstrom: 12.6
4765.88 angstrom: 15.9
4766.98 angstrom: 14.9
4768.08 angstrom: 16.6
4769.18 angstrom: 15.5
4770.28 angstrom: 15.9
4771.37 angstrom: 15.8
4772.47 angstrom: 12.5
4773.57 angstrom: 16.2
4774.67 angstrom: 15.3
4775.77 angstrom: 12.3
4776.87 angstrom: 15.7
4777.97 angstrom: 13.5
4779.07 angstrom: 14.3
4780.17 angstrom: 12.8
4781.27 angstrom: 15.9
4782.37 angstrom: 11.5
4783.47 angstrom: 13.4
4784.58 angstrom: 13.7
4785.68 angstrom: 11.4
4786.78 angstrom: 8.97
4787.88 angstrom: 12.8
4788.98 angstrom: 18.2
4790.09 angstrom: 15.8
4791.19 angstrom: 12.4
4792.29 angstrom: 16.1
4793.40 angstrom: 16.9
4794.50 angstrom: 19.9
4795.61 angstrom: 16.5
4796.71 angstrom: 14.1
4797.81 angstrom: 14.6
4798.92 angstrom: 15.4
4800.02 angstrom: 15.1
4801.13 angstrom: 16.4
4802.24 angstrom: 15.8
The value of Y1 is 28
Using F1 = 16.2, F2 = 14.4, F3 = 15.0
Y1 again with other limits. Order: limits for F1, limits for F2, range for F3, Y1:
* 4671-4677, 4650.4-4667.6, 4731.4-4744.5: 9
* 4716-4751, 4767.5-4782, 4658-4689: 10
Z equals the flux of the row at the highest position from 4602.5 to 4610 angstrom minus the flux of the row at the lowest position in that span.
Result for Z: 0.9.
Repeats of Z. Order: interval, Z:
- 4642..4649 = -25.5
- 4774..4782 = 0.6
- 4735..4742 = 3.8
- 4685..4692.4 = -1.3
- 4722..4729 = 3.2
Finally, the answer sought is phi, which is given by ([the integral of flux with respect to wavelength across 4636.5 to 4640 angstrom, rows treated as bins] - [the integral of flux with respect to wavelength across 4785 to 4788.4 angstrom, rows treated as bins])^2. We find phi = 299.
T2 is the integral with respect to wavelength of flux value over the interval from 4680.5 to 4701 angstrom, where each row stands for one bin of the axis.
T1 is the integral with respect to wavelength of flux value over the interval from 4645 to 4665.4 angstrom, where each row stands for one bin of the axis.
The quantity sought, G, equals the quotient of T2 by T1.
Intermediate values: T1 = 326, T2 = 308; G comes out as 0.94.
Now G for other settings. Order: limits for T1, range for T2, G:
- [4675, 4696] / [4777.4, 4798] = 0.91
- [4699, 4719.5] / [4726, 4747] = 0.99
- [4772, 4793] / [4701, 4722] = 1.10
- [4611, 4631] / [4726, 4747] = 0.94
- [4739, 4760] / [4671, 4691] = 1.00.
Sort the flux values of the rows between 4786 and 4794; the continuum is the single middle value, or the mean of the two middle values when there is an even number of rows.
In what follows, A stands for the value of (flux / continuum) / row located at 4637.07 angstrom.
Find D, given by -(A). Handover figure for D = -0.83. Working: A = 0.829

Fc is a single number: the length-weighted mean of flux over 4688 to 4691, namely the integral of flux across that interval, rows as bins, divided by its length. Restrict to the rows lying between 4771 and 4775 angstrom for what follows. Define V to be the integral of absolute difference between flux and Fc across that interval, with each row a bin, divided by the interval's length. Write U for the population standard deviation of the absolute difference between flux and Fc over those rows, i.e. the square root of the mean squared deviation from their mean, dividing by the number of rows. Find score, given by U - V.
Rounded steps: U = 0.59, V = 1.40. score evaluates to -0.81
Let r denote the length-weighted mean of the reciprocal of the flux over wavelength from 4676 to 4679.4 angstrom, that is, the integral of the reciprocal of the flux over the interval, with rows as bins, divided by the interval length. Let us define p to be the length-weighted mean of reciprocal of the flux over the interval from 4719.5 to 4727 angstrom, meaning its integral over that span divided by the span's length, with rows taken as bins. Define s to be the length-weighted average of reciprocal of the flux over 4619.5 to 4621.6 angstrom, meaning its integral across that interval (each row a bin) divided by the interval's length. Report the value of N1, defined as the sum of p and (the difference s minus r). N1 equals 0.067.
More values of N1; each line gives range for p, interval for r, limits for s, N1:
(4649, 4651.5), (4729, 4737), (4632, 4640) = 0.052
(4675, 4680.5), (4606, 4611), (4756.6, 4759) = 0.061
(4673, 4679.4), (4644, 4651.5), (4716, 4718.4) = 0.065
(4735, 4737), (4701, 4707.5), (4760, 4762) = 0.076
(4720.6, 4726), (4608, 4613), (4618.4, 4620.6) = 0.071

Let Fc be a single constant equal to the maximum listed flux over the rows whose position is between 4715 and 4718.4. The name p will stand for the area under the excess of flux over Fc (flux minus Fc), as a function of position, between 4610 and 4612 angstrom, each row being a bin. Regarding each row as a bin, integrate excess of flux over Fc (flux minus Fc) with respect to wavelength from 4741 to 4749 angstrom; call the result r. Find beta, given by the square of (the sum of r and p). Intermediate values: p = -2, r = -19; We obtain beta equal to 457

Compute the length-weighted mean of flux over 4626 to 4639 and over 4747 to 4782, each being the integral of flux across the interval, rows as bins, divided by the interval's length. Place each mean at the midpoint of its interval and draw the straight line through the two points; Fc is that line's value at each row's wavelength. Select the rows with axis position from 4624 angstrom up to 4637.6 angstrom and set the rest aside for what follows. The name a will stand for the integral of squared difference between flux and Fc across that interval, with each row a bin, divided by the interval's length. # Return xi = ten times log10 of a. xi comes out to 5.2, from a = 3.3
